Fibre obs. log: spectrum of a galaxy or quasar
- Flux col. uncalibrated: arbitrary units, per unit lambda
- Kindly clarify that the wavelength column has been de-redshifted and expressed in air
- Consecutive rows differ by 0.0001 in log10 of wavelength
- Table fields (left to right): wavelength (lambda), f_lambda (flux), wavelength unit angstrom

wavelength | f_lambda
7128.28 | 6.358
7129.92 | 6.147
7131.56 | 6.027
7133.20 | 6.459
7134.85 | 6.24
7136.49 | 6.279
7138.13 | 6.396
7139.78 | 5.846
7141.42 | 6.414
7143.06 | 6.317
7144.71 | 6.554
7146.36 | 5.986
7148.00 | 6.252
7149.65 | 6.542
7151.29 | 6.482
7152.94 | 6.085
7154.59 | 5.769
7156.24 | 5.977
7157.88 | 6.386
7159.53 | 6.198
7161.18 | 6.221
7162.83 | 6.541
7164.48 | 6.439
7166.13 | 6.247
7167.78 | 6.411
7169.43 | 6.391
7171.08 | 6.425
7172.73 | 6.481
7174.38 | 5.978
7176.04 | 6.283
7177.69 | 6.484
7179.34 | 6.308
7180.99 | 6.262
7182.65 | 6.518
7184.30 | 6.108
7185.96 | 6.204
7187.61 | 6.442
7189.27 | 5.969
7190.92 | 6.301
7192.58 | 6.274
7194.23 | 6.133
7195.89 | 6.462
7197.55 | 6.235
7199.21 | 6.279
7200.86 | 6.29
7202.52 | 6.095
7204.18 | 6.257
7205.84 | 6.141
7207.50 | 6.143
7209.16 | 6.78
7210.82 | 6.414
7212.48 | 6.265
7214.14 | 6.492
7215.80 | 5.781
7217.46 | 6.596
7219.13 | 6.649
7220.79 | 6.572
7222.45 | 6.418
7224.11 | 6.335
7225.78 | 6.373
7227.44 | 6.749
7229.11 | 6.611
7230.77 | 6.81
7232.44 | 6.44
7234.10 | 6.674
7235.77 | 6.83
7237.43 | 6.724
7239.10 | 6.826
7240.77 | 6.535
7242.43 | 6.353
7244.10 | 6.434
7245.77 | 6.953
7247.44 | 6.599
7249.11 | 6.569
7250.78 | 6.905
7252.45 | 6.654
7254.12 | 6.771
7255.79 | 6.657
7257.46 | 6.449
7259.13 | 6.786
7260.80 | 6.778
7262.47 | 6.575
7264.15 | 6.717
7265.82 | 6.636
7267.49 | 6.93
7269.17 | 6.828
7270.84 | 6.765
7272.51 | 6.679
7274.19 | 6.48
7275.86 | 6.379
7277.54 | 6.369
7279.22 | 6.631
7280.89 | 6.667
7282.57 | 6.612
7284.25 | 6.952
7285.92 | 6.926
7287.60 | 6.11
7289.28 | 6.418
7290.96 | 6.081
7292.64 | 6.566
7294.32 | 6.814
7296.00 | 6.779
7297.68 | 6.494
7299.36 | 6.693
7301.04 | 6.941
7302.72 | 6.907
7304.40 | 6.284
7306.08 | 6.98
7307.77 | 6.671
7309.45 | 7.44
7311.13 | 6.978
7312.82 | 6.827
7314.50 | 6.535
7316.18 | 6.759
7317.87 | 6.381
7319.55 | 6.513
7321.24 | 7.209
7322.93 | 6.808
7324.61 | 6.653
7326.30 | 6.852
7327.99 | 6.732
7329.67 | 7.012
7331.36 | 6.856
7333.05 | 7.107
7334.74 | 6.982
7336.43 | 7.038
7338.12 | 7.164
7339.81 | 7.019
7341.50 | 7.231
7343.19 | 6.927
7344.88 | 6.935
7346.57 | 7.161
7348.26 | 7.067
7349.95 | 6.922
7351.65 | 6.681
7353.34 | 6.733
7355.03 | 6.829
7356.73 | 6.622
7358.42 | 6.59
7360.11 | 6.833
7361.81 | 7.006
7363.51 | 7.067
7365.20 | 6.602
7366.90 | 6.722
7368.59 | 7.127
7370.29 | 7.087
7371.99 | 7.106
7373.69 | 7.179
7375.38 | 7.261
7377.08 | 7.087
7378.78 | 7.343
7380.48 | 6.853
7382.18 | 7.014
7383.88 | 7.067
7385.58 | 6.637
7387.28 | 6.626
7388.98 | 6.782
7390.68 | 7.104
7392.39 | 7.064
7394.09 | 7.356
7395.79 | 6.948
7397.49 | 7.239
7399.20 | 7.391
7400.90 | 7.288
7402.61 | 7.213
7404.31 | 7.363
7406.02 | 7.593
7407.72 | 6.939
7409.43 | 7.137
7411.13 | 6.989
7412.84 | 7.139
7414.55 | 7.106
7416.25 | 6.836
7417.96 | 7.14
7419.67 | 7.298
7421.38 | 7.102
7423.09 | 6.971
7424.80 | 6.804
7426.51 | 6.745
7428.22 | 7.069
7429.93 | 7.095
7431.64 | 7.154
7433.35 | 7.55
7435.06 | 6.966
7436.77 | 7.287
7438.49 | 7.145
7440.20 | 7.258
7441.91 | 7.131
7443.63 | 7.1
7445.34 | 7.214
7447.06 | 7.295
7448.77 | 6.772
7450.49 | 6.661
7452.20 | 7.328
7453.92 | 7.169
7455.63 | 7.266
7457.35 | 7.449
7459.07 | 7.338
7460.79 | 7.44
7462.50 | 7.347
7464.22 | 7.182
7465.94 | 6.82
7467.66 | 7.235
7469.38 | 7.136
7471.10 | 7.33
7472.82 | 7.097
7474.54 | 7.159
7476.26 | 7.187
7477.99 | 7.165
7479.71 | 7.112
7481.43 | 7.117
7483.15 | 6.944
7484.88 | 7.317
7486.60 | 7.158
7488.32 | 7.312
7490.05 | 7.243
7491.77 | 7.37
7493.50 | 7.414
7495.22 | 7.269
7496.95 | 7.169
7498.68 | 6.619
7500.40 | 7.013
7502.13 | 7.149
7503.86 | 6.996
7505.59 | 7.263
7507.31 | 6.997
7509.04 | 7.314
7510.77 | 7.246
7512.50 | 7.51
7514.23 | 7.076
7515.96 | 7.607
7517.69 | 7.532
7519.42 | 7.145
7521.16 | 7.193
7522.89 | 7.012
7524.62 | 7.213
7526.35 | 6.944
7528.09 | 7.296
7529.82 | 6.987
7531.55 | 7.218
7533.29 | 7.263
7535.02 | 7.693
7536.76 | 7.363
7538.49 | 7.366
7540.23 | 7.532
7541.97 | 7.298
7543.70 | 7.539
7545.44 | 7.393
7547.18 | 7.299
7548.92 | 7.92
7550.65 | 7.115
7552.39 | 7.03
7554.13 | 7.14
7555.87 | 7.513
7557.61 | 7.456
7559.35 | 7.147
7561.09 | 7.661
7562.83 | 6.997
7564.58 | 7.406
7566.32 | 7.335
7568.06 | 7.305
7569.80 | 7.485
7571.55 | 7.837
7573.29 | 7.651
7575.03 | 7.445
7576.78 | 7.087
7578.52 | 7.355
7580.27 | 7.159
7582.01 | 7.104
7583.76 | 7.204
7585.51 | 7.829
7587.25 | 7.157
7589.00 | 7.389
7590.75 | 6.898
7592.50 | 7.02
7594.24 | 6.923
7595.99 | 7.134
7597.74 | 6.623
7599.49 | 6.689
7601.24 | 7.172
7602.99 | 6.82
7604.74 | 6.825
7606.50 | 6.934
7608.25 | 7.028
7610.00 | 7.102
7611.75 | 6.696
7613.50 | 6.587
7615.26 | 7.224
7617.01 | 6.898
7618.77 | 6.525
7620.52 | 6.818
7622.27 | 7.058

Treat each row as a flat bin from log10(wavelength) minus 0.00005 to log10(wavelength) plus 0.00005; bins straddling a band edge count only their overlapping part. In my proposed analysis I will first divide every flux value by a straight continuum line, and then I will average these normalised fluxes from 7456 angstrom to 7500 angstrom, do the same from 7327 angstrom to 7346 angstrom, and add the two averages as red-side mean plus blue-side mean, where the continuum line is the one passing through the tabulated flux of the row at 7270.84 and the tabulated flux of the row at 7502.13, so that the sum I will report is 2.03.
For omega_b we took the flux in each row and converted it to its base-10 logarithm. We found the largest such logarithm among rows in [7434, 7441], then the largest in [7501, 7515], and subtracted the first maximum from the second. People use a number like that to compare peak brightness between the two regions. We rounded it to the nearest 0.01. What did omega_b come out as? 0.01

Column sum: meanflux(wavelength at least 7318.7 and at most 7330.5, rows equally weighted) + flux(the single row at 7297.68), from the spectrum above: 13.3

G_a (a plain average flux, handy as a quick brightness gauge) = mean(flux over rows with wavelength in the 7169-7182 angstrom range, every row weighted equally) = 6.33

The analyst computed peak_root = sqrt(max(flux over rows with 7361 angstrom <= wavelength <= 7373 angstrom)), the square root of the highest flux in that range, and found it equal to 2.67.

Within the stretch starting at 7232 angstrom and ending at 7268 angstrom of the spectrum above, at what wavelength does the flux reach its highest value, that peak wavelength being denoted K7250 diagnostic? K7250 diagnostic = 7245.77 angstrom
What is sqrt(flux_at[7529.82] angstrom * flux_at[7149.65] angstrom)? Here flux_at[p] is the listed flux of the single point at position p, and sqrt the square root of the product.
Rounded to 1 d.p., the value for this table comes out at 6.8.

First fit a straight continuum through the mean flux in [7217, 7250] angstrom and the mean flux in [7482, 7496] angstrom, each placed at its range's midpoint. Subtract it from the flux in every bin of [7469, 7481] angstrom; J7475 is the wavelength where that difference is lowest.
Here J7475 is 7479.71 angstrom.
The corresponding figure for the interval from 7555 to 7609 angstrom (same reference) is 7597.74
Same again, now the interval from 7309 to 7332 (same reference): 7317.87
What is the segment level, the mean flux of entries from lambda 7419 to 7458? 7.12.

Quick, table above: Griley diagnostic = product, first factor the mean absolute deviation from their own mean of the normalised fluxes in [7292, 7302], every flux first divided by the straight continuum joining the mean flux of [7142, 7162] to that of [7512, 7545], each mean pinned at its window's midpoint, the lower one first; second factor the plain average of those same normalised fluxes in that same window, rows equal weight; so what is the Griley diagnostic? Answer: 0.0197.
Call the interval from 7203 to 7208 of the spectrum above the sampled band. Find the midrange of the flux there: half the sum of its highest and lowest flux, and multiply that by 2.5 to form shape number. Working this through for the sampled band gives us 15.5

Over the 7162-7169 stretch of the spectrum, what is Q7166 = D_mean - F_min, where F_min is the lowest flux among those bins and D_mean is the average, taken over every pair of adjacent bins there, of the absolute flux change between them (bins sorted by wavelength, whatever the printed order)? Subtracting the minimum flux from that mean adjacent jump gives -6.1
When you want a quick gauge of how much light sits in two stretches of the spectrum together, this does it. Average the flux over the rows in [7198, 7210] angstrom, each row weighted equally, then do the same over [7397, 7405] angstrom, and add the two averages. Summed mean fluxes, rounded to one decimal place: 13.6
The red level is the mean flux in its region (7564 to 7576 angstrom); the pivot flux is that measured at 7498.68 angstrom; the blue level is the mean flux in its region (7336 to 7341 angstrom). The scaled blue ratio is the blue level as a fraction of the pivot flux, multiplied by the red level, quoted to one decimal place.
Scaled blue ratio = 8.0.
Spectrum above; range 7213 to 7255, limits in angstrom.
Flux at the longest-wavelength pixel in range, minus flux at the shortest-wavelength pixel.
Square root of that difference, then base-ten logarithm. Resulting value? -0.28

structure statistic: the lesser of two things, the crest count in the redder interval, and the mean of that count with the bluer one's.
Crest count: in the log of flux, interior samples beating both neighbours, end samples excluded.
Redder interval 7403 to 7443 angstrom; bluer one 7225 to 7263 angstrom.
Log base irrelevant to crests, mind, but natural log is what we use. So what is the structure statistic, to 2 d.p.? 7.00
